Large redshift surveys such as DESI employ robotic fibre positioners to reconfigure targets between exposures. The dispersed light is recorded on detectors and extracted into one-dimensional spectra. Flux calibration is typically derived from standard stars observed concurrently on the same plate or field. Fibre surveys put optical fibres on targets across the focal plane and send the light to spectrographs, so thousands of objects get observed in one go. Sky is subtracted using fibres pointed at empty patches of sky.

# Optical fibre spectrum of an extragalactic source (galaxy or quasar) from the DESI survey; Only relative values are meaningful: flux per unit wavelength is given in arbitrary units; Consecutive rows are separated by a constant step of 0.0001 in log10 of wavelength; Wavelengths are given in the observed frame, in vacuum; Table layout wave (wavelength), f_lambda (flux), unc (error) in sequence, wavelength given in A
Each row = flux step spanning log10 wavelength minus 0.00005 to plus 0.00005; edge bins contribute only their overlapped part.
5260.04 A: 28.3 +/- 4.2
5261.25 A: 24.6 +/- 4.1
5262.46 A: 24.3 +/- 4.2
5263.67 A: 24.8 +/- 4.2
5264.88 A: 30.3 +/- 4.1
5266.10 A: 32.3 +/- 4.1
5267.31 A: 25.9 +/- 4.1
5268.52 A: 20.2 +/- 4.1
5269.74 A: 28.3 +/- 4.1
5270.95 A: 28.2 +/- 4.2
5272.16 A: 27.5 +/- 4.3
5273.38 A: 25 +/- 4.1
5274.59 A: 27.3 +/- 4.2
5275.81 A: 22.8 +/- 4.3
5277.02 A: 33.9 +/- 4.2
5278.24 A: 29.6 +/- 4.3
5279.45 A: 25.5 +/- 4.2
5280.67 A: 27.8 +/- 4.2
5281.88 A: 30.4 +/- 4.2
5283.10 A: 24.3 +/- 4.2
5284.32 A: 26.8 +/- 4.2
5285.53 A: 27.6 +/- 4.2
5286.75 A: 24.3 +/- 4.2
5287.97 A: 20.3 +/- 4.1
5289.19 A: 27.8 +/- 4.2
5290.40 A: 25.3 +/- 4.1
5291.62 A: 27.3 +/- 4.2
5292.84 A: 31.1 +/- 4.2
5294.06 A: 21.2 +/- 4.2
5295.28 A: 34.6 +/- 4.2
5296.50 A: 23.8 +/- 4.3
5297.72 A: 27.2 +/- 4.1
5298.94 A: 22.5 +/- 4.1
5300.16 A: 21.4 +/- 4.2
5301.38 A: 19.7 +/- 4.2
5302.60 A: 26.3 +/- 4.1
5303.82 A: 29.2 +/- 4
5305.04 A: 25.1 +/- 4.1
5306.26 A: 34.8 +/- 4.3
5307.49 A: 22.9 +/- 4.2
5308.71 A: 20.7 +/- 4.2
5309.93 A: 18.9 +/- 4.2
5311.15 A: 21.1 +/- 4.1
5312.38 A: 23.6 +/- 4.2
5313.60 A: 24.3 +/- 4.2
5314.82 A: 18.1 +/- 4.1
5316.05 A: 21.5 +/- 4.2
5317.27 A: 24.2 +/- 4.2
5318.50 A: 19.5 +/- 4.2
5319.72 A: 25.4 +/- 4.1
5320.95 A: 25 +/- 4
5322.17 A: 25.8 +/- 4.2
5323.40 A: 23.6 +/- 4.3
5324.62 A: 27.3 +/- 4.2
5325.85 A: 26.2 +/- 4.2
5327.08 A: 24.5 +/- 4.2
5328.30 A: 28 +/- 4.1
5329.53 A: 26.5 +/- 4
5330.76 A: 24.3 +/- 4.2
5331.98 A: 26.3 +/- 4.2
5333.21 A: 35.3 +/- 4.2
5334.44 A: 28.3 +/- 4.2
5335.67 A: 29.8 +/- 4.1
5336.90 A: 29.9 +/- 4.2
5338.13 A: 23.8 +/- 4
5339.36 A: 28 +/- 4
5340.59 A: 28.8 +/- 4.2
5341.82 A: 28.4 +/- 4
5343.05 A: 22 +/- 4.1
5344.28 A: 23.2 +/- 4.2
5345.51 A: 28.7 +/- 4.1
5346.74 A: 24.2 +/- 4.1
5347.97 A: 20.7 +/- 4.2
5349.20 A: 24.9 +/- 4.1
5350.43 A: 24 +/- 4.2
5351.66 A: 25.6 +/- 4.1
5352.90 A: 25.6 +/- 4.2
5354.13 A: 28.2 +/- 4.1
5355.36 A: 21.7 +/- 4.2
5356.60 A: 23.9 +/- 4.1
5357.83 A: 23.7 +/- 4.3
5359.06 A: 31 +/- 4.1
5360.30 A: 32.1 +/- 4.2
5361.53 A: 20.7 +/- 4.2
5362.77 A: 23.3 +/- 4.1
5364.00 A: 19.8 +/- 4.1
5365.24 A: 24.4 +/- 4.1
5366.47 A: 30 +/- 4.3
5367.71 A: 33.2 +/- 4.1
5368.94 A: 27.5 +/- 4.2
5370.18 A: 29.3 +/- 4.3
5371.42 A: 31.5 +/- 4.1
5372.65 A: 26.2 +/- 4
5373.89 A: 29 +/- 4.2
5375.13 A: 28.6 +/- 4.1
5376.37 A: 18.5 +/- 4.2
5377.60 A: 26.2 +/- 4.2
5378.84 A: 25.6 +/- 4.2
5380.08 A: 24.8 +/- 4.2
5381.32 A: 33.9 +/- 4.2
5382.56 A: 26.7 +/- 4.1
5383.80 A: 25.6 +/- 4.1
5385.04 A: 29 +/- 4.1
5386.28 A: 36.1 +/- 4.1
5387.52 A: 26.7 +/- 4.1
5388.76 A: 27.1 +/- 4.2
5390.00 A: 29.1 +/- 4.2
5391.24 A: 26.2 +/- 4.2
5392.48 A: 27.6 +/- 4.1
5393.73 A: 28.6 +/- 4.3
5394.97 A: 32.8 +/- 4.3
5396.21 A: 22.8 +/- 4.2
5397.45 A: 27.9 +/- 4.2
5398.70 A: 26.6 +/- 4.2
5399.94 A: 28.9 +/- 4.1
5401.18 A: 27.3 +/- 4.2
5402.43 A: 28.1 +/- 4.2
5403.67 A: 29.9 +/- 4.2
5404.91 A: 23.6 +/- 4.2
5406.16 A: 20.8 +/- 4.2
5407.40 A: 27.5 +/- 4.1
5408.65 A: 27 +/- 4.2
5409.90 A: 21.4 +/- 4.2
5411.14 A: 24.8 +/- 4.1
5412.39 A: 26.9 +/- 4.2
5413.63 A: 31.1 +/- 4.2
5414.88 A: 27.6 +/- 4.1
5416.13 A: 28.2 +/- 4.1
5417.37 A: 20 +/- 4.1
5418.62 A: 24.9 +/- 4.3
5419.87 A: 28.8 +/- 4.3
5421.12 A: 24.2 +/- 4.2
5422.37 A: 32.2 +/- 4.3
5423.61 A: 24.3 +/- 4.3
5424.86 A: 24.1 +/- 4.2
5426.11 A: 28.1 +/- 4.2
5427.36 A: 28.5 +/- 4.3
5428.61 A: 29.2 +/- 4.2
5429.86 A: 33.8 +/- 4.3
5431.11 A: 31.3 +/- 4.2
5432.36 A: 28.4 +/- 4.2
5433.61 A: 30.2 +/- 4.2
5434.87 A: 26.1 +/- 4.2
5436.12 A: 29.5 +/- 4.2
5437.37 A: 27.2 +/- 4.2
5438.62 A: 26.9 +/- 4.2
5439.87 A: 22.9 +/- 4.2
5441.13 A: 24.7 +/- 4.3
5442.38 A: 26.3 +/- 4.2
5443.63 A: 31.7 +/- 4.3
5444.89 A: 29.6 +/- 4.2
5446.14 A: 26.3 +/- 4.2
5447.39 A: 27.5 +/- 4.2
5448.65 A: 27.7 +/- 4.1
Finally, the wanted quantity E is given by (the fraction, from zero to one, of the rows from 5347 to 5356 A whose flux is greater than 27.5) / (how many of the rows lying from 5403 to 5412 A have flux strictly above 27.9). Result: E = 0.143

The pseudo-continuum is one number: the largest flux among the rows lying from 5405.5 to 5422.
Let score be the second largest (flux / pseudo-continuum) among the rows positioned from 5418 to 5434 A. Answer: 1.04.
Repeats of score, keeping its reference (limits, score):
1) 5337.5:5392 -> 1.09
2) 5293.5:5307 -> 1.11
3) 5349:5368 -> 1.03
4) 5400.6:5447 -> 1.04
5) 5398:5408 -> 0.93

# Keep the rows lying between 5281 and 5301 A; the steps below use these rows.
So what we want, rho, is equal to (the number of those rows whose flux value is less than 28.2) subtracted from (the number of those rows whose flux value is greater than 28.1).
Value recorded -10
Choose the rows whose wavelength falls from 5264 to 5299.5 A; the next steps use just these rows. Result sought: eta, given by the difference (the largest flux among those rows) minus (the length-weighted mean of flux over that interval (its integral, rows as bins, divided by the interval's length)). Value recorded 7.7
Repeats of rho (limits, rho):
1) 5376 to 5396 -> -4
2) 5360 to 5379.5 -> -2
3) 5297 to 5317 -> -12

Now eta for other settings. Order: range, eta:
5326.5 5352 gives 8.8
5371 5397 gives 8.4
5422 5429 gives 4.7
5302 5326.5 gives 10.6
